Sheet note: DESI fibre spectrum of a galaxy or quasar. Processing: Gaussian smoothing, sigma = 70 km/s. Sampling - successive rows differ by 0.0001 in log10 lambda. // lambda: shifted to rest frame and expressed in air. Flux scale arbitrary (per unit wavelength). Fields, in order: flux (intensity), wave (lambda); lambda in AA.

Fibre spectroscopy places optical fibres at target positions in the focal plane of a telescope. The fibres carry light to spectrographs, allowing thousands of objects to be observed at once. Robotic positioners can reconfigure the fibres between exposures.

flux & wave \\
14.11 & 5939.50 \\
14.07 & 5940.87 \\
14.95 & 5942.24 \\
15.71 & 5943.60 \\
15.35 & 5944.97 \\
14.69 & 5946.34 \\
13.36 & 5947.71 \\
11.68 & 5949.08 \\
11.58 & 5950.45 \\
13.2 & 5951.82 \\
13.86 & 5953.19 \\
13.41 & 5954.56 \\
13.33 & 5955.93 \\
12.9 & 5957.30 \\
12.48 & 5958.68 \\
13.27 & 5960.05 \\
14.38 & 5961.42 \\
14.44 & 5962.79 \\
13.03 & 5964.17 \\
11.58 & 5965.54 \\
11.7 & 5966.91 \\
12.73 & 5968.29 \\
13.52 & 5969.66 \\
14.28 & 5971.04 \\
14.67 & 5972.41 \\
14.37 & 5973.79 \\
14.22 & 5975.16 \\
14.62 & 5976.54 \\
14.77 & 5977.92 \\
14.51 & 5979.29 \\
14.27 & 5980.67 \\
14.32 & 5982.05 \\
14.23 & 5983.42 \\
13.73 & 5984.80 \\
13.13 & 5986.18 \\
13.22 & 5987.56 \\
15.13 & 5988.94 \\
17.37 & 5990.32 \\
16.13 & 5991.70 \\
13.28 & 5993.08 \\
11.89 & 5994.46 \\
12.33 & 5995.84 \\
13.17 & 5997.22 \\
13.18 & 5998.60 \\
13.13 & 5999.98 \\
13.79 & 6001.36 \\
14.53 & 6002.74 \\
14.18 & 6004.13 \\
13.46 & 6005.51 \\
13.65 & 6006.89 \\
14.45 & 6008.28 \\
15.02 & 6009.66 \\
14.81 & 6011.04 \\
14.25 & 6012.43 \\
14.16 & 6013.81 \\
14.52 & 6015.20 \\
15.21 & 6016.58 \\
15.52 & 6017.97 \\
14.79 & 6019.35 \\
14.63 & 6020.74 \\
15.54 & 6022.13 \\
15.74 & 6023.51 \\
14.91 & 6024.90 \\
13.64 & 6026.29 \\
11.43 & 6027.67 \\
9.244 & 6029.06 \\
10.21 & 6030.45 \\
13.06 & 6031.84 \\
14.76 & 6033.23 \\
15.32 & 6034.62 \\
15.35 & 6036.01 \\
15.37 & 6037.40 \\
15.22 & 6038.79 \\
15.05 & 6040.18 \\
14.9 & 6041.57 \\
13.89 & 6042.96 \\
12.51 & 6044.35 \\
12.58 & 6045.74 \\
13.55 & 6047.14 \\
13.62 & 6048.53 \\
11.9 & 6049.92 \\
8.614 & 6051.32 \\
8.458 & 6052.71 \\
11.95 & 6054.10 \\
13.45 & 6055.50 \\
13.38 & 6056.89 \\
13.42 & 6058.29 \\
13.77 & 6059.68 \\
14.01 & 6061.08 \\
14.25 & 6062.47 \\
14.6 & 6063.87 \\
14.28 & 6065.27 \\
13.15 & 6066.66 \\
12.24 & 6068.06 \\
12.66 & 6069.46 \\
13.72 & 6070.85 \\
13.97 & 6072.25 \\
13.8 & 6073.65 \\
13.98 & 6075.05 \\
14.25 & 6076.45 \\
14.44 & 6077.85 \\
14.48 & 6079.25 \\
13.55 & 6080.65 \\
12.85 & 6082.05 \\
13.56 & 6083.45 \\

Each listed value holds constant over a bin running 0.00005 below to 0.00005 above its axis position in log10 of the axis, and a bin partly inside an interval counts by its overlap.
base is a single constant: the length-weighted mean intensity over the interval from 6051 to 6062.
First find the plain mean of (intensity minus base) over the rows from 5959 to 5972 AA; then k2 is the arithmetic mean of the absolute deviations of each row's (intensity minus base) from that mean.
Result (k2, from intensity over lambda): 0.85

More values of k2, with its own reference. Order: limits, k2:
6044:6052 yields 1.25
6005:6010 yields 0.59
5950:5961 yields 0.51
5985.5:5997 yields 1.61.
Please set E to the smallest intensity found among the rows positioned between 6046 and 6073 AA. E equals 8.458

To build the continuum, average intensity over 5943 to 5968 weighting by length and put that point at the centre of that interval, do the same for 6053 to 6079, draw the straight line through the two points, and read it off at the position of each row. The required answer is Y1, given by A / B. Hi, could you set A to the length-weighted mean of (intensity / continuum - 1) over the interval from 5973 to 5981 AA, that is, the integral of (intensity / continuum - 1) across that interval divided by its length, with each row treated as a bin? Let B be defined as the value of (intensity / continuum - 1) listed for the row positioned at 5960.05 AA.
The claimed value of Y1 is -22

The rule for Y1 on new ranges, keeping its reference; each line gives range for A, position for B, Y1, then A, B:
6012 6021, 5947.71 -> 19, 0.096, 0.005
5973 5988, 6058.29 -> -6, 0.058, -0.009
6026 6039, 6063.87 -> 0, -0.015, 0.077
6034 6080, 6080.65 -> 1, -0.002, -0.003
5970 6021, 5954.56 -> 8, 0.062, 0.008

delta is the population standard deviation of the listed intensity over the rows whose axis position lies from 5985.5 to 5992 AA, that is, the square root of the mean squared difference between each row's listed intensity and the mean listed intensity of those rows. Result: 1.65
